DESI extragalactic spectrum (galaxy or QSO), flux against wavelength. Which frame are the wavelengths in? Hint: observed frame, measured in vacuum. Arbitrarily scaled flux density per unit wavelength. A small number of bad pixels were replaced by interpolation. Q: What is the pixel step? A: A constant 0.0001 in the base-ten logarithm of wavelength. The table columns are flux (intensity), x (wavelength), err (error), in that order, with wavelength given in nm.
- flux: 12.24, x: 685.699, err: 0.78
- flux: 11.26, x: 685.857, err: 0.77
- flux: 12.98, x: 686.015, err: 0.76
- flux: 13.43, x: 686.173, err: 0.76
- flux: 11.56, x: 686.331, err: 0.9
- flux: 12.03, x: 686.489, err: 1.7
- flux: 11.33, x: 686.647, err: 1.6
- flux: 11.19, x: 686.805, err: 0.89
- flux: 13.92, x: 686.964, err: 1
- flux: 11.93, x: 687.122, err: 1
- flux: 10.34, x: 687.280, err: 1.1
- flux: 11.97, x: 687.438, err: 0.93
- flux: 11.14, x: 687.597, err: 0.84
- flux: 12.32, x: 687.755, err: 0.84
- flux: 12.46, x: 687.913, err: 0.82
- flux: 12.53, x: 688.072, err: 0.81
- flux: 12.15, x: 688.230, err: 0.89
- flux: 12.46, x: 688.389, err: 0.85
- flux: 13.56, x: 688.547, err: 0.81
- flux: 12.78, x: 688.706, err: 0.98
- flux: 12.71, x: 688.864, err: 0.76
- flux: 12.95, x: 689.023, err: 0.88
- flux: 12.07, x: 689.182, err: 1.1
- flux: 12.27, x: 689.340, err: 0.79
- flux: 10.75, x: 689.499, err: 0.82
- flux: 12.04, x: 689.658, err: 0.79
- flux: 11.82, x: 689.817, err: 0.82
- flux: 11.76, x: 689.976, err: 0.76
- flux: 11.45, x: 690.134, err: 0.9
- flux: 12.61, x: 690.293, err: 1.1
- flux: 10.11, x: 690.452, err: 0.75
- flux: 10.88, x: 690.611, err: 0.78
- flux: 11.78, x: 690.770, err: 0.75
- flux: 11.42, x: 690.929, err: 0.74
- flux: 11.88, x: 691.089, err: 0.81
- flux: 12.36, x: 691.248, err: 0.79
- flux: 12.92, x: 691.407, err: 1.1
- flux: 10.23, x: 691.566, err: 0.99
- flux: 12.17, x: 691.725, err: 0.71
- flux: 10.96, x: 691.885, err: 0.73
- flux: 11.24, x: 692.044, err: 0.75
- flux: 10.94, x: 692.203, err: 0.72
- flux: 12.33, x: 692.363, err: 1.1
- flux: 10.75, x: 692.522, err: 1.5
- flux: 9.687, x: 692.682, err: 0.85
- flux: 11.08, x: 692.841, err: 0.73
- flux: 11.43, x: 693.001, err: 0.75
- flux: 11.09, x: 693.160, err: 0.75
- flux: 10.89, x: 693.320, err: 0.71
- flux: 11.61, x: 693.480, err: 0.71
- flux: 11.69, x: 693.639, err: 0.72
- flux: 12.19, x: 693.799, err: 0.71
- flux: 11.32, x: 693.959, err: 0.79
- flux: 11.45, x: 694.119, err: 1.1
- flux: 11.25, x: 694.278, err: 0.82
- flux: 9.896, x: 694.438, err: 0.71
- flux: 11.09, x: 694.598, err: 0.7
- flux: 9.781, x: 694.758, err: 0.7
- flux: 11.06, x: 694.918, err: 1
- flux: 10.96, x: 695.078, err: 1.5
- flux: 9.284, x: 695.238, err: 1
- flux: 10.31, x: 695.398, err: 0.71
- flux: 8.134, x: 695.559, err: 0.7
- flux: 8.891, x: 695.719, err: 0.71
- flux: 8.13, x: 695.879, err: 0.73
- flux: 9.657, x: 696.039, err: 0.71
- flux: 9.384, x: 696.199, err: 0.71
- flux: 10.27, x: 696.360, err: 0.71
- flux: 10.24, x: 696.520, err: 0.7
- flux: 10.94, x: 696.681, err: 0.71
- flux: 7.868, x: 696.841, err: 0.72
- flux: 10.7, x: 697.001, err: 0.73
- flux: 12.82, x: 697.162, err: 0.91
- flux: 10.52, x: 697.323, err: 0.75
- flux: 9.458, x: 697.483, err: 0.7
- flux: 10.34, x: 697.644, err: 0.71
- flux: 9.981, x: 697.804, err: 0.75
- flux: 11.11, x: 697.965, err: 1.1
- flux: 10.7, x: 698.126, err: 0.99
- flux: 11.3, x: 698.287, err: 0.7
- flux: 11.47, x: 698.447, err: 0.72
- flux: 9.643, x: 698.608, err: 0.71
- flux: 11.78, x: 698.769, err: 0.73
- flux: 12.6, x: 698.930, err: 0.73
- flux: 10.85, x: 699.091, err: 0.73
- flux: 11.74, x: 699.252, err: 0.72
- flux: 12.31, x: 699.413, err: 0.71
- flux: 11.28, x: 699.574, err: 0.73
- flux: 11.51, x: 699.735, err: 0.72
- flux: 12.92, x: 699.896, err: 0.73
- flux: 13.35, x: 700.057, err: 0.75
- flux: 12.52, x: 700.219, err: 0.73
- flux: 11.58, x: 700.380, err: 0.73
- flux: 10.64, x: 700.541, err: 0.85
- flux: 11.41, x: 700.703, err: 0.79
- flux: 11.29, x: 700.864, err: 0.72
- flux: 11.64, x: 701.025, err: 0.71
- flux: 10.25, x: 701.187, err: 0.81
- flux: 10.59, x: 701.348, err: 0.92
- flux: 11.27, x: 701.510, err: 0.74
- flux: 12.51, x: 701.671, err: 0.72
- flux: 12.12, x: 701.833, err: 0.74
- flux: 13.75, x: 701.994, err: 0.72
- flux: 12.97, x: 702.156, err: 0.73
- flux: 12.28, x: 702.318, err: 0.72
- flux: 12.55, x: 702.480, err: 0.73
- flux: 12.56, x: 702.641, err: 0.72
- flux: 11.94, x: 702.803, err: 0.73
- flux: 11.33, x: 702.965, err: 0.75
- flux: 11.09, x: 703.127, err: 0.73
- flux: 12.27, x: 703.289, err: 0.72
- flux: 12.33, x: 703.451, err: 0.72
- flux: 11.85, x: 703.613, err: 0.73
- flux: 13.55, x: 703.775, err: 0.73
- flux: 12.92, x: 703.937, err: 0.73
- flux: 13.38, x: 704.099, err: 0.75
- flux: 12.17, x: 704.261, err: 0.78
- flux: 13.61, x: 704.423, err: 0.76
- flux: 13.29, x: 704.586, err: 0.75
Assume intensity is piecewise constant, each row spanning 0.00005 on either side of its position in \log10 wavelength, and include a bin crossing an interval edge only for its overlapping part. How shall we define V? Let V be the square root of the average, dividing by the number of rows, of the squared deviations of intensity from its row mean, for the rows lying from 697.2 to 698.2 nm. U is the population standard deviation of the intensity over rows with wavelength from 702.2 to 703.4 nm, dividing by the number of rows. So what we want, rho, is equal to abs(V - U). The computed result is 0.01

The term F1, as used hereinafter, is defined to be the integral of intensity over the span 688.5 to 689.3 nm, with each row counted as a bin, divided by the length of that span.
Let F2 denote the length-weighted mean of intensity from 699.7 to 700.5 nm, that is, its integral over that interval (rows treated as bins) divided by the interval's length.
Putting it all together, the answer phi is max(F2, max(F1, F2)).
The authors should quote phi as 12.8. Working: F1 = 12.8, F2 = 12.3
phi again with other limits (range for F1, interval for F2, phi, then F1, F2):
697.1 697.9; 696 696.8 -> 10.6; 10.6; 10.0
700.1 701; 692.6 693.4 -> 11.6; 11.6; 10.8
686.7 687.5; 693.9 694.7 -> 11.8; 11.8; 11.0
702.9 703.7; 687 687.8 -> 11.8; 11.8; 11.6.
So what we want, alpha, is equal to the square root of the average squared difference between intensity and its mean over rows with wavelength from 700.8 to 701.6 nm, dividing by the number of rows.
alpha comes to 0.509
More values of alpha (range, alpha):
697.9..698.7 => 0.653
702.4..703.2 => 0.607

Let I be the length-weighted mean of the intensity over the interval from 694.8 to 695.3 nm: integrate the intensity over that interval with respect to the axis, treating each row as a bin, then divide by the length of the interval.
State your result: 10.4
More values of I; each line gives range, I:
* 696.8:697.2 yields 10.5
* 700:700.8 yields 11.8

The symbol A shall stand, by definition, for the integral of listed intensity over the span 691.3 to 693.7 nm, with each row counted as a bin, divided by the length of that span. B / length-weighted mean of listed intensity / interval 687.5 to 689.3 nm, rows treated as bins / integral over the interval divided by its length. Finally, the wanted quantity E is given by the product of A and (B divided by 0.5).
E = 281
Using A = 11.3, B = 12.5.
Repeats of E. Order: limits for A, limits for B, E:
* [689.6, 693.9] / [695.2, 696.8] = 217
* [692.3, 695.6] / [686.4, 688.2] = 259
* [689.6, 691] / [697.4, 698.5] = 245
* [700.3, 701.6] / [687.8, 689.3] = 280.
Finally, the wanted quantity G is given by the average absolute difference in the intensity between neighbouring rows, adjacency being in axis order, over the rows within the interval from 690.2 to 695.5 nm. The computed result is 0.91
